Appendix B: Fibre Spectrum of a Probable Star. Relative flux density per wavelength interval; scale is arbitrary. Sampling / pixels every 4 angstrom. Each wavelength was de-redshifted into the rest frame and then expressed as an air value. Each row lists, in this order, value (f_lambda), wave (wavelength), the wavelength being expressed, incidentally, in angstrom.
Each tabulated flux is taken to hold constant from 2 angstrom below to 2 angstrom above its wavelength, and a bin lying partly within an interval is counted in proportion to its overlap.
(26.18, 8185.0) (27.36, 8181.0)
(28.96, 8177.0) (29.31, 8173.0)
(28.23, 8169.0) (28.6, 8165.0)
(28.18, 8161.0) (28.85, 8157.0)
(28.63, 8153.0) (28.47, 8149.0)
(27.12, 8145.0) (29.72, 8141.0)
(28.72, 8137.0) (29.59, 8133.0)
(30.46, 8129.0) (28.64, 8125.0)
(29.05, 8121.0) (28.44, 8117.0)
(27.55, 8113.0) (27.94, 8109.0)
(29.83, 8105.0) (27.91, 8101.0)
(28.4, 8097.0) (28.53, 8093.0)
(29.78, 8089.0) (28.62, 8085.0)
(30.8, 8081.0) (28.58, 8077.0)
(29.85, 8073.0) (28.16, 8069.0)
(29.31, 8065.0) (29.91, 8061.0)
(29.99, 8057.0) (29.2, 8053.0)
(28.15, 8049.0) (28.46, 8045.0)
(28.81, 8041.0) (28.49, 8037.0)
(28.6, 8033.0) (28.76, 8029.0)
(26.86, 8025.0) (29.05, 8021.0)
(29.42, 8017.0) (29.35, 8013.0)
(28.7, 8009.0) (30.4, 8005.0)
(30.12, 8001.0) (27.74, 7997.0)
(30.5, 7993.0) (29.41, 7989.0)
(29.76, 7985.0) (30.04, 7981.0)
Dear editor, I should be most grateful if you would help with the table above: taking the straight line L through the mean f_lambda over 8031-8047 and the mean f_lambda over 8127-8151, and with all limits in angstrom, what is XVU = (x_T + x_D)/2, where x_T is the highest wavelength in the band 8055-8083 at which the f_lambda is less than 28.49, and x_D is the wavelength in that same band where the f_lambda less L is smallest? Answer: 8069 angstrom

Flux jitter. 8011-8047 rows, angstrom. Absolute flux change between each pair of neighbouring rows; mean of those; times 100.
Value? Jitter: 68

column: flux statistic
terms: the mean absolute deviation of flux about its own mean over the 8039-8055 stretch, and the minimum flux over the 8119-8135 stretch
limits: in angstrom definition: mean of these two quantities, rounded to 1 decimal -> 14.5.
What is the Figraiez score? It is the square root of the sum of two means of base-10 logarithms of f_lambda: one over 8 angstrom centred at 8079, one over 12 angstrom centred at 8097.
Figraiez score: 1.71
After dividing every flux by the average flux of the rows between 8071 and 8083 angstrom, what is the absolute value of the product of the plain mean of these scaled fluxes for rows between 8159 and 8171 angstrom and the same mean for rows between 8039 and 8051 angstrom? 0.912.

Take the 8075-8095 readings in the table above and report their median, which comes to 28.6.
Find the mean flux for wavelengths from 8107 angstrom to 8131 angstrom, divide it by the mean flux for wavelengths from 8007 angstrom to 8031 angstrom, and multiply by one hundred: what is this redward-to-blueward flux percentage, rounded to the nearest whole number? 100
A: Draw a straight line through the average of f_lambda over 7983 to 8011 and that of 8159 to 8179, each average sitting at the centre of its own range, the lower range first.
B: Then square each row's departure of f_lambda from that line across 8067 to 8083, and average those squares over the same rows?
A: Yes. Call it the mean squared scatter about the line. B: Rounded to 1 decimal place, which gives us 1.2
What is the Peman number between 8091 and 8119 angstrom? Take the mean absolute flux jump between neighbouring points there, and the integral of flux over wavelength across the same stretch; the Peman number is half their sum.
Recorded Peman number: 398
